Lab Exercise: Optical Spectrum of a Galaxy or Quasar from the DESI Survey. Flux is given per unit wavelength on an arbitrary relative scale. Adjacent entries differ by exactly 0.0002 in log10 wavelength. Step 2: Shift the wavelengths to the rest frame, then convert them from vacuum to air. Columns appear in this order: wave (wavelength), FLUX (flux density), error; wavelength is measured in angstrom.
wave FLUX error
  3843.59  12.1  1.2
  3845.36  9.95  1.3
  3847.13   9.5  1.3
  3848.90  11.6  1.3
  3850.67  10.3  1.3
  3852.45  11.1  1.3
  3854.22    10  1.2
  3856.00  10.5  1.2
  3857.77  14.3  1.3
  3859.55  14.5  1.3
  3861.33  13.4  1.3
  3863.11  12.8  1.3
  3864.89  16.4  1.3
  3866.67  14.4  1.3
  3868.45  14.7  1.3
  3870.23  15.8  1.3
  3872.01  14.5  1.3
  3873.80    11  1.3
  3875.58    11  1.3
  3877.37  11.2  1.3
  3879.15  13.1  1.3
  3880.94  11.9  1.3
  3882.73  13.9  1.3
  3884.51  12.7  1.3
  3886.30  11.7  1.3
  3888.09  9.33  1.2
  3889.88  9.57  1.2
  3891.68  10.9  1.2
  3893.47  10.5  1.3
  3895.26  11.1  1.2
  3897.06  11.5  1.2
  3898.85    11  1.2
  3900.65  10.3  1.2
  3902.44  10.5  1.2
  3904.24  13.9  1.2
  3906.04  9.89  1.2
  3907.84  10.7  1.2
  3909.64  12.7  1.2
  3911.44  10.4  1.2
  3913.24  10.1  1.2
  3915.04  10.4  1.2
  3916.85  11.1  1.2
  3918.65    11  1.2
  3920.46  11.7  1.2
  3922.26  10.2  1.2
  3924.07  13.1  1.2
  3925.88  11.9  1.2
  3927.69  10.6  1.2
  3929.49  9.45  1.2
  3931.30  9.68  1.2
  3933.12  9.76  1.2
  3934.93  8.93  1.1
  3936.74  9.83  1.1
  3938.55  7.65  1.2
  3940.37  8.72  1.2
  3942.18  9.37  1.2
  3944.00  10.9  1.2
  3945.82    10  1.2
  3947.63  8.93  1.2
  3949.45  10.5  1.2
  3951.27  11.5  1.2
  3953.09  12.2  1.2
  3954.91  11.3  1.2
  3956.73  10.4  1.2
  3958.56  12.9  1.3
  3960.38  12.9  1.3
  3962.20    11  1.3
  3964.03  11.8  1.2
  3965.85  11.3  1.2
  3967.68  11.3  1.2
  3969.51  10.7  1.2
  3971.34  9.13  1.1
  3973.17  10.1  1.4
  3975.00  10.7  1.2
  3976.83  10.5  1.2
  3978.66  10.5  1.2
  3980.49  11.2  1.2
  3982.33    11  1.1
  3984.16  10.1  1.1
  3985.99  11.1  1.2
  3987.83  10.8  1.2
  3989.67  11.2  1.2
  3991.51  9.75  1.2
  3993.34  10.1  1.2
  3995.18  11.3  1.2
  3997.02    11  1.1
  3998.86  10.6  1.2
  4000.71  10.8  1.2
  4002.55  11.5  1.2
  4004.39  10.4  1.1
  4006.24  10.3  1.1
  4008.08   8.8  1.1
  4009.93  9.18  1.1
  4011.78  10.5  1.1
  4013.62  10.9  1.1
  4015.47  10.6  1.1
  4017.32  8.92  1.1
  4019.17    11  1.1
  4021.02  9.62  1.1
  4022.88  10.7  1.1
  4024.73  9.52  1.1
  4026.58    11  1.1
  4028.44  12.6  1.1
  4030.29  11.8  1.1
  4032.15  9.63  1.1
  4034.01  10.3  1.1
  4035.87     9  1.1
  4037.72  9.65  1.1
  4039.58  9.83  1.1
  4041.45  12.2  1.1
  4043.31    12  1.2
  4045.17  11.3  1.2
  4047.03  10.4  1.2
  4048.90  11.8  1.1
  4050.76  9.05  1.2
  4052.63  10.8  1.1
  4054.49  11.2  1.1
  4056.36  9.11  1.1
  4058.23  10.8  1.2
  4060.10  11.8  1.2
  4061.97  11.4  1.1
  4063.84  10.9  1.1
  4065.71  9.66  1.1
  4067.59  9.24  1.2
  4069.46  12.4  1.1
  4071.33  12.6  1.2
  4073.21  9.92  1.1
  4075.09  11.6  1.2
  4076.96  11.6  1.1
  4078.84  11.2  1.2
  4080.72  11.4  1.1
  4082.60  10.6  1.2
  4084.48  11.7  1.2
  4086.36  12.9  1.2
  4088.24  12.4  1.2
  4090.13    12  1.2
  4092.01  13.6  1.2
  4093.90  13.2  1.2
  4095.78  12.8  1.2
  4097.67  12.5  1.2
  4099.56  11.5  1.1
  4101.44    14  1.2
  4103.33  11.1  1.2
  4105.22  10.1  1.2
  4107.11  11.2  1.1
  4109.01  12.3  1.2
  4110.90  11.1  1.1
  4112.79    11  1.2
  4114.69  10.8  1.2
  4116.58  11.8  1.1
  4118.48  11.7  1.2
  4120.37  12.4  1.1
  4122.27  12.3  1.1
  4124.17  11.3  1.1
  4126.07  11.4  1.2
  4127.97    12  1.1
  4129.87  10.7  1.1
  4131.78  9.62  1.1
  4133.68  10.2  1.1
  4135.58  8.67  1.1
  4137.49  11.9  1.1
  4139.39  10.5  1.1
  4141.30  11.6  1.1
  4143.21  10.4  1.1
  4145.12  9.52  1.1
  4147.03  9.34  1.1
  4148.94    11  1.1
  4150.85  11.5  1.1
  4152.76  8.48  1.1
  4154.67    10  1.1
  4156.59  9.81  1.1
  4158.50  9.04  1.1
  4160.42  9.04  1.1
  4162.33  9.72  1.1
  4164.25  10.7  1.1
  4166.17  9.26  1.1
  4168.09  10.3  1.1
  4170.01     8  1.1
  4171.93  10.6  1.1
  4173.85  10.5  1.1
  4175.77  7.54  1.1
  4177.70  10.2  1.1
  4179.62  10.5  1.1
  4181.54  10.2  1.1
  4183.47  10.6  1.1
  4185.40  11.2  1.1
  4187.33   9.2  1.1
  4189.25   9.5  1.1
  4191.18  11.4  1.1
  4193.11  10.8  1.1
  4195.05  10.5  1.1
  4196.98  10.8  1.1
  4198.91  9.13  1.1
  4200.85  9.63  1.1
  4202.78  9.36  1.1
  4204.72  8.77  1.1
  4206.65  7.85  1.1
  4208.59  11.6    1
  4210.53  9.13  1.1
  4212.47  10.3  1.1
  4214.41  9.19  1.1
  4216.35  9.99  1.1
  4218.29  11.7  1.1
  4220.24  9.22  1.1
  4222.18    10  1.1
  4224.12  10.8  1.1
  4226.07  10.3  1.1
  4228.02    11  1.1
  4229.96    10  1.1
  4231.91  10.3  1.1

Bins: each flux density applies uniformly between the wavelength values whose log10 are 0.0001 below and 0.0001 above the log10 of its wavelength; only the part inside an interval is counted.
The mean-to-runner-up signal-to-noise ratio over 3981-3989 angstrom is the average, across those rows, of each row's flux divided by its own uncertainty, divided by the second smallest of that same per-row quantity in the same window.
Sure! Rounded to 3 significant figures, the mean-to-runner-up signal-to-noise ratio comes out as 1.02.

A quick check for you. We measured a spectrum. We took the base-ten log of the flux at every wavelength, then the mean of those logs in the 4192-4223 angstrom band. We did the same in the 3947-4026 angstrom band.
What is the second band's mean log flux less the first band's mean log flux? 0.034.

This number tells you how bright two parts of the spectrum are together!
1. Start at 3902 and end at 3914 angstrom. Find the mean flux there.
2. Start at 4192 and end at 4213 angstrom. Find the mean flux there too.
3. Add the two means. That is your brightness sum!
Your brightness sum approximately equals 21.0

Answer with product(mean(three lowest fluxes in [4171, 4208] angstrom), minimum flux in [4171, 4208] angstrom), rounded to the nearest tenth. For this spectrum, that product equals 60.7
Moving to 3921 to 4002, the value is 64.5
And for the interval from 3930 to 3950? 64.5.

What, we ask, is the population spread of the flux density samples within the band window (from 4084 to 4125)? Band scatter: 0.9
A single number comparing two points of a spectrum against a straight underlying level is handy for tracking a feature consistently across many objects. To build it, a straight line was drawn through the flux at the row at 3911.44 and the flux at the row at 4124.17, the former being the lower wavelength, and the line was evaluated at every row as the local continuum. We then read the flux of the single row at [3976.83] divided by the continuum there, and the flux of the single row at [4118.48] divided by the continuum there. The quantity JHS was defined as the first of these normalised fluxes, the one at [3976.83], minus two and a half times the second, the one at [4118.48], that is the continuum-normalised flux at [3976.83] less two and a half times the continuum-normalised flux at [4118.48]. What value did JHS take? -1.6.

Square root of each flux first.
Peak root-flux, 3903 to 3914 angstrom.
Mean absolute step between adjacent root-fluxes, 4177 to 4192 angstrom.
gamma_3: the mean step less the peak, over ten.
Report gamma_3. -0.36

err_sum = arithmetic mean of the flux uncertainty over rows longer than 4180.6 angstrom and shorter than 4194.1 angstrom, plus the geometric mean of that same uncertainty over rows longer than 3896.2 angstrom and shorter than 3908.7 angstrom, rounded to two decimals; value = 2.30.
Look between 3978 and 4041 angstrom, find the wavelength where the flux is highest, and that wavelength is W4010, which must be 4028.44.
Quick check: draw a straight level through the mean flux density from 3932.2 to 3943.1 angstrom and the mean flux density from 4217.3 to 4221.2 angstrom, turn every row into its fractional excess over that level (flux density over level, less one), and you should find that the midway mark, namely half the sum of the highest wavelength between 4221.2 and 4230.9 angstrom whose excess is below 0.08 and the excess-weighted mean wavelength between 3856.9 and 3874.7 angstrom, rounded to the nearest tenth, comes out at 4047.7 angstrom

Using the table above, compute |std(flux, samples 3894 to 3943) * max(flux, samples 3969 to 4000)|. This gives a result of 15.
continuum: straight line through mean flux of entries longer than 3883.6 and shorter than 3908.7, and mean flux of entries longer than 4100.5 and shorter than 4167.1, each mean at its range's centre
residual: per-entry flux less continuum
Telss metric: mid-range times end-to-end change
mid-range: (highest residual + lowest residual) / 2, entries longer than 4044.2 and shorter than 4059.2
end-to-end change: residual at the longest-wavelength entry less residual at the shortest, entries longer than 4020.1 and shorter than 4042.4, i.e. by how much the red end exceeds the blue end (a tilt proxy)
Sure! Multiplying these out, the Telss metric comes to -1.0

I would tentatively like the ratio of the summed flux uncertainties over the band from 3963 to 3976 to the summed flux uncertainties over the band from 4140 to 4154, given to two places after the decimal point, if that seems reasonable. 1.10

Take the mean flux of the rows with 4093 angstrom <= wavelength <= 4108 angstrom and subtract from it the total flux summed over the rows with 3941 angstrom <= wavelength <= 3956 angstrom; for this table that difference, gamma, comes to -73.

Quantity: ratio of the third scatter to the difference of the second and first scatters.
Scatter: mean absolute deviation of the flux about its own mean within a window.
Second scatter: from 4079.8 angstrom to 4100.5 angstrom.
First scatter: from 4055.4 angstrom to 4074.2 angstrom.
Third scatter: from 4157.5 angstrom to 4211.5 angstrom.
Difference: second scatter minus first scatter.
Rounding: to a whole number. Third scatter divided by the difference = -3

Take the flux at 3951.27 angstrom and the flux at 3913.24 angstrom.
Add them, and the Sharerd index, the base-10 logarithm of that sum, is 1.33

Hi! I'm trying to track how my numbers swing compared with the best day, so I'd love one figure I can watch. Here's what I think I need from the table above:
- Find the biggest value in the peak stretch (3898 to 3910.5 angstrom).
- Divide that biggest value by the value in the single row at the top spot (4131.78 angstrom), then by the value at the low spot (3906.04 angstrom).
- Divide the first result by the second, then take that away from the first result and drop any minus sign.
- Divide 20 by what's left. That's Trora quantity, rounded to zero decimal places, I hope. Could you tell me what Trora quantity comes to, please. 48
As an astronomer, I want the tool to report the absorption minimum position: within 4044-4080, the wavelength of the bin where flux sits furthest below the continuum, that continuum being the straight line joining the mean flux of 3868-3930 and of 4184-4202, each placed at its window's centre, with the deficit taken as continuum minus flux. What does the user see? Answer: 4050.76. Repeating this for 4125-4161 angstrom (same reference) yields 4152.76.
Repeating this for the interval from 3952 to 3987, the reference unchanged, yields 3971.34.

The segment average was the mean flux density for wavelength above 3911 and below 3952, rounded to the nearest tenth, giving 10.2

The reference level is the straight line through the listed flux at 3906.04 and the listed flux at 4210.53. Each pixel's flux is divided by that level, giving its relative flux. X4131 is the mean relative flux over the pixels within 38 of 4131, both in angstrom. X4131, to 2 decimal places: 1.17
